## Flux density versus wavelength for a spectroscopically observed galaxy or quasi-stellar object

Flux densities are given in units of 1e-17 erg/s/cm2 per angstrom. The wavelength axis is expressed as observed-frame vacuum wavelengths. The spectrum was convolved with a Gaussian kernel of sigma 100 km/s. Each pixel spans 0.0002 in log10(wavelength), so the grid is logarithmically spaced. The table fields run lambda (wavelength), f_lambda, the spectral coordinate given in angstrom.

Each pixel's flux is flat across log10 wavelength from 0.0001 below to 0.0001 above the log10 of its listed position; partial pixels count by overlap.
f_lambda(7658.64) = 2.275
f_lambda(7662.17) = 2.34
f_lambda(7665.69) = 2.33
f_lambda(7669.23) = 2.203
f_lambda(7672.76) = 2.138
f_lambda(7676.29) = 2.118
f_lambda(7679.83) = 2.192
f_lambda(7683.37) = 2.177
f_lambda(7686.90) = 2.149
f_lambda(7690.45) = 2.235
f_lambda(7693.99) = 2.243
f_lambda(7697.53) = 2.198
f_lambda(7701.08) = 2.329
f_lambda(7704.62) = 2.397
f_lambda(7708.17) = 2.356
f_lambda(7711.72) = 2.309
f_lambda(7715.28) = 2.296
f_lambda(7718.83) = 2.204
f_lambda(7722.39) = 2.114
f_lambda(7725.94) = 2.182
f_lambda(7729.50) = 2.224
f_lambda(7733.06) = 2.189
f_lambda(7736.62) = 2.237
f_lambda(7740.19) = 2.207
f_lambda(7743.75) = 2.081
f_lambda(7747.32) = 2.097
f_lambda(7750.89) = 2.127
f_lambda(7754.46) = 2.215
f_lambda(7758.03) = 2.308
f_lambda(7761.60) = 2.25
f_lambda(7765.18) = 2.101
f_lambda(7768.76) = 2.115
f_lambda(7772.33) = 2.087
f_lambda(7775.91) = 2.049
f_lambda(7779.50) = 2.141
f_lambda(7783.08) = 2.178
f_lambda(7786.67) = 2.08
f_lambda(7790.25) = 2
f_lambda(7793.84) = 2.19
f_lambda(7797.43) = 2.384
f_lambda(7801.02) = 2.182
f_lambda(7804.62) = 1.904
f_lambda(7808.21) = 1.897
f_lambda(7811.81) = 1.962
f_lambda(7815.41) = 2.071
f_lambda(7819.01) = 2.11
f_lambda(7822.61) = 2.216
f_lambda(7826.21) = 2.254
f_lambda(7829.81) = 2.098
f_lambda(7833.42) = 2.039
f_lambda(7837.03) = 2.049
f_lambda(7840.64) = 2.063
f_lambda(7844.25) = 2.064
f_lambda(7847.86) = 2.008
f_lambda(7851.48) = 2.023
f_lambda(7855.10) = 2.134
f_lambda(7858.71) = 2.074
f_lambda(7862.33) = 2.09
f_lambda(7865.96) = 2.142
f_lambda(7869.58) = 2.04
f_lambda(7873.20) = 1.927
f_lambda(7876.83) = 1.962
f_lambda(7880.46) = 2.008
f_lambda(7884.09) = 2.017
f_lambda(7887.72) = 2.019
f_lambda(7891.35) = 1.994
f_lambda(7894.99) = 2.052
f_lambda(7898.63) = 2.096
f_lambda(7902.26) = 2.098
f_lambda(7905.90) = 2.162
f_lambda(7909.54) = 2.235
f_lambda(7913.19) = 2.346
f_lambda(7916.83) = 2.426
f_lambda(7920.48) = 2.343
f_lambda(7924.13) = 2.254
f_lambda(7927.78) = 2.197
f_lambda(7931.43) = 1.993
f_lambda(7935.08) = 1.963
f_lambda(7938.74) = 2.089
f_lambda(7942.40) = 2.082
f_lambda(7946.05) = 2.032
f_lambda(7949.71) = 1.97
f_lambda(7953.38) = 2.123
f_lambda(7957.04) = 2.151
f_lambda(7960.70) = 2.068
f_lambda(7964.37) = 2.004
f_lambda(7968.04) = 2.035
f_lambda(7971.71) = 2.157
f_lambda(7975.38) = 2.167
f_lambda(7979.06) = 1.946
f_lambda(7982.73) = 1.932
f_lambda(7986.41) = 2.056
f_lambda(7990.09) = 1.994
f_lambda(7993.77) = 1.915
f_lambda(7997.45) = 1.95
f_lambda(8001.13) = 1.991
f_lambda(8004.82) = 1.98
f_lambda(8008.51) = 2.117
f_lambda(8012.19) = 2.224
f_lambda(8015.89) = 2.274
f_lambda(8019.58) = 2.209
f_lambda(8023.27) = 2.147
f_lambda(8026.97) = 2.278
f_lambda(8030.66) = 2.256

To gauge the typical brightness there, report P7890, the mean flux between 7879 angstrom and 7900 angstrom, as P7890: 2.03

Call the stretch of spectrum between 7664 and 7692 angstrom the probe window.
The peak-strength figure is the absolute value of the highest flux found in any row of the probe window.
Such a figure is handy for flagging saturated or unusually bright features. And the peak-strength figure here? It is 2.33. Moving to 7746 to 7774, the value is 2.31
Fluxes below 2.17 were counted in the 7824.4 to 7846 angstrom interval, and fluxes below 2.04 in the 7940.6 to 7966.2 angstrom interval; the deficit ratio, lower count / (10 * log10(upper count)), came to 1.0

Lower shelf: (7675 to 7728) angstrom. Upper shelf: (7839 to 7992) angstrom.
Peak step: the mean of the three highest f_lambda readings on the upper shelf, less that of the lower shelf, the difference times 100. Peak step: 1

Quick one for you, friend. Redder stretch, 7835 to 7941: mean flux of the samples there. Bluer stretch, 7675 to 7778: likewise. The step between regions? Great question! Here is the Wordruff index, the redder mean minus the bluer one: -0.101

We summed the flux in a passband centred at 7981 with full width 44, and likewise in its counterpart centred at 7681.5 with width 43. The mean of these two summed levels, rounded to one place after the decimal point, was 25.4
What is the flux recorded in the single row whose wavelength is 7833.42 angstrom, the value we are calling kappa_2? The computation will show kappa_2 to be 2.039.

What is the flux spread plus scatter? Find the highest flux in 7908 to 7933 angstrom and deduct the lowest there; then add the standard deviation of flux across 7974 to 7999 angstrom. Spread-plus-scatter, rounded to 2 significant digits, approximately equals 0.52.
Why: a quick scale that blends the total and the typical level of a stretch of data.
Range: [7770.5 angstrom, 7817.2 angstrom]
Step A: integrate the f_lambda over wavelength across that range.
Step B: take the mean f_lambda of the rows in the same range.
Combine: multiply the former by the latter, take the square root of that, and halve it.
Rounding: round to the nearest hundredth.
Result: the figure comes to 7.13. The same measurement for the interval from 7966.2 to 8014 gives 7.04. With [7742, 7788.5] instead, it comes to 7.30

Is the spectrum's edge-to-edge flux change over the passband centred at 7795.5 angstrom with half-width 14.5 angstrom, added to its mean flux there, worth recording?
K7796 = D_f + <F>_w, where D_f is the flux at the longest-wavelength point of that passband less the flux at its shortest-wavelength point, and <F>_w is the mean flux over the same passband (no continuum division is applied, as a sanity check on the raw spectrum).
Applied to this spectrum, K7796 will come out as 1.8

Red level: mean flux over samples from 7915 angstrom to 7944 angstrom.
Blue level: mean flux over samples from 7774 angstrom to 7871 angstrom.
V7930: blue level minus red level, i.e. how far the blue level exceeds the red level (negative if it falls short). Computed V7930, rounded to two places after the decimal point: -0.08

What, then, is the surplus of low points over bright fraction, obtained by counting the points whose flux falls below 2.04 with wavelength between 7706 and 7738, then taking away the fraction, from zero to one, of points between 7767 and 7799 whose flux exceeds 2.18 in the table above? -0.22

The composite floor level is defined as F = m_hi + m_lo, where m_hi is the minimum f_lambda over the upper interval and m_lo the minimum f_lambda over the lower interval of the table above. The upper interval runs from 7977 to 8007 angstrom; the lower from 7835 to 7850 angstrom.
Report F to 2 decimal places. 3.92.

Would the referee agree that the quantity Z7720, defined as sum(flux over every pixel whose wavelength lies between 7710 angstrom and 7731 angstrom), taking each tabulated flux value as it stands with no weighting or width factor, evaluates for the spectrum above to 13.3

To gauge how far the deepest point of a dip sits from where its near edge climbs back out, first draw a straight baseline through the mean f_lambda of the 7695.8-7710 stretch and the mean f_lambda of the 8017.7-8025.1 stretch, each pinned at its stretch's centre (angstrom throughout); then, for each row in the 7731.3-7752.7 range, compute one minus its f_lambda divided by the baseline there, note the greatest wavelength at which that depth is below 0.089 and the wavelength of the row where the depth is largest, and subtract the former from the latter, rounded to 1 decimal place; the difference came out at -7.1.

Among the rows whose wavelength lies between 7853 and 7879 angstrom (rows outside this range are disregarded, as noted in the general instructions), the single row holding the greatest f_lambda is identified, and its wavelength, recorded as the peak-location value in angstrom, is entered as 7865.96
